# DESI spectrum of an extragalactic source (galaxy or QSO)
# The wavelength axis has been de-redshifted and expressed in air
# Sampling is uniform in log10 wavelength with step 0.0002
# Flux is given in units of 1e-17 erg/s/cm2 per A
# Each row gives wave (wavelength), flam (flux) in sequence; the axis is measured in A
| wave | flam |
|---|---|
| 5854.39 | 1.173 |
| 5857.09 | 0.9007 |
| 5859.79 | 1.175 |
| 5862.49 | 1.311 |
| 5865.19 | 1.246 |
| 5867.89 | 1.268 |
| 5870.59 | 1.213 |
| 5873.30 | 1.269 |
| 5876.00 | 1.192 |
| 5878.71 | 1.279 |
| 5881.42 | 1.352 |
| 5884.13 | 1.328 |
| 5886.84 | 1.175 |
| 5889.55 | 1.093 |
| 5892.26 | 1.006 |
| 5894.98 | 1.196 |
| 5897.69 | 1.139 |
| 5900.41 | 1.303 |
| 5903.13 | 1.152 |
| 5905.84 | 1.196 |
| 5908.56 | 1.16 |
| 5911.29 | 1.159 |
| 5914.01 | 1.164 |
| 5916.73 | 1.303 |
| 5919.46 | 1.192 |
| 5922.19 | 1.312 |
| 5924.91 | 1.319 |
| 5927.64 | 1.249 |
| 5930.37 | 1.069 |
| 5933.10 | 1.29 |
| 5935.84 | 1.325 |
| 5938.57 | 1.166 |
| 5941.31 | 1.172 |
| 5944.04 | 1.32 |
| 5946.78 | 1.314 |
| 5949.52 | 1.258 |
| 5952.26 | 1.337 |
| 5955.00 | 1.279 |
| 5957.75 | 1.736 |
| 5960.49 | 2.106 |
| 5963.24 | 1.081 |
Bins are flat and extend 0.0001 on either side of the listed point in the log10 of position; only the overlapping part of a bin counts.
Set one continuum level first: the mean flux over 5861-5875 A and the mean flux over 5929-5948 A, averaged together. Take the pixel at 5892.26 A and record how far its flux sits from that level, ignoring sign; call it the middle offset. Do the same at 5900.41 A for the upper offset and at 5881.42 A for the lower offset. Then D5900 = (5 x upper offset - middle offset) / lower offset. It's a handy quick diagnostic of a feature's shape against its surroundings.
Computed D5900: 0.3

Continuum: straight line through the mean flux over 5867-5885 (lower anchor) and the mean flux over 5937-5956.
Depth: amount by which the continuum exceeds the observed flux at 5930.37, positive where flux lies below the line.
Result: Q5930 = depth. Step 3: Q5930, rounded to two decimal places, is 0.20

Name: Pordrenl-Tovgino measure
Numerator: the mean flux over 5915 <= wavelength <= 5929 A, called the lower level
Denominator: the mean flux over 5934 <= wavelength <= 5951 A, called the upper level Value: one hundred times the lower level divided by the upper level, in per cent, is 101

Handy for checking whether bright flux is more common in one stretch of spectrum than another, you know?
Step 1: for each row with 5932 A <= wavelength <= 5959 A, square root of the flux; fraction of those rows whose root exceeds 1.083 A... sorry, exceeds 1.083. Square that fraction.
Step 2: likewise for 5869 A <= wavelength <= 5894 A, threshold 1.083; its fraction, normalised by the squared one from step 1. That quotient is 1.2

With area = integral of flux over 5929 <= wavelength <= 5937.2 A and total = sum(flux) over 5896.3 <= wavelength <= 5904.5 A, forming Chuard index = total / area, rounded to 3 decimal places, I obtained 0.357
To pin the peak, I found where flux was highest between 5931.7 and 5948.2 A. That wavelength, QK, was 5935.84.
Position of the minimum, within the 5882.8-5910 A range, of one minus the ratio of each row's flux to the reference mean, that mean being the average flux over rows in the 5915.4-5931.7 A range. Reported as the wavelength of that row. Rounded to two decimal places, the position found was 5884.13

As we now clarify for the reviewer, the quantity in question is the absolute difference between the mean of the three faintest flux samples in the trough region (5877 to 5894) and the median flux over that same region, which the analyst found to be 0.14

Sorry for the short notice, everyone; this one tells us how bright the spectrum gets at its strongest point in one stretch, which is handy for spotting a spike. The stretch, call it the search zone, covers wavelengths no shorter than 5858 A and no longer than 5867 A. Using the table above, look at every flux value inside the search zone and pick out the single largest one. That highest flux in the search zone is 1.311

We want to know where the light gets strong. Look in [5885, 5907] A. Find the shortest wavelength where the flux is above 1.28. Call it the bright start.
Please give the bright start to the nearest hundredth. 5900.41 A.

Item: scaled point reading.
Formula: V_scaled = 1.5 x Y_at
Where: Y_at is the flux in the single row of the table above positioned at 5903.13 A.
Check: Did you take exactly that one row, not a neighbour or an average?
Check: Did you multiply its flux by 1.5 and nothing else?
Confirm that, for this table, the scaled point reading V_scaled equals 1.73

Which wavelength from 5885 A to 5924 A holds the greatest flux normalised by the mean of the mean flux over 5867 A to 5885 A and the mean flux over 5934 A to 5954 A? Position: 5922.19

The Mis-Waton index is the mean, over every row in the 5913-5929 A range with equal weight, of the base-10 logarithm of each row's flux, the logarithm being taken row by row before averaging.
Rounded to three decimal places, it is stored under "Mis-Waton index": 0.099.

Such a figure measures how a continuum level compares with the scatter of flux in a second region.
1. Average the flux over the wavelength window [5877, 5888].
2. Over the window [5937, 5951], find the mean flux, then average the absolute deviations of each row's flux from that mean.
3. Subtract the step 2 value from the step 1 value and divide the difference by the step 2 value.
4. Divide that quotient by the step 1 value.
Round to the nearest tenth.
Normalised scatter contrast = 15.5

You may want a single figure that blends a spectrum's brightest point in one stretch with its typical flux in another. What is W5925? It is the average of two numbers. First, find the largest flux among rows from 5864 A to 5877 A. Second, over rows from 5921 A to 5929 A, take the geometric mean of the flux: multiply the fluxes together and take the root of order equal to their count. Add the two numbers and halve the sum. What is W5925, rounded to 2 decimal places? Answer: 1.28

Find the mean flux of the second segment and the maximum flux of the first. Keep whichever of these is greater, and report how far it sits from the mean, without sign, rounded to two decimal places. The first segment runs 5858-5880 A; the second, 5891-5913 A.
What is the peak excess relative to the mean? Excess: 0.15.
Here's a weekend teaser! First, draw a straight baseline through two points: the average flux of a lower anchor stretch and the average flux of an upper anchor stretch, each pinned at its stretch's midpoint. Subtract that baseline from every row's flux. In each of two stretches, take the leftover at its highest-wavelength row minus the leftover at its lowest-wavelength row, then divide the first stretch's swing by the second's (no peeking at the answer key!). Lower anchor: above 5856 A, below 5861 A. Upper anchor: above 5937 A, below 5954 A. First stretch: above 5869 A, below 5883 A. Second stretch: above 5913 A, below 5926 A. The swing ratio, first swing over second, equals 0.9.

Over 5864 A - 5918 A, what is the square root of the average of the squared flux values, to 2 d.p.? 1.21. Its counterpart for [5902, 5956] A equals 1.24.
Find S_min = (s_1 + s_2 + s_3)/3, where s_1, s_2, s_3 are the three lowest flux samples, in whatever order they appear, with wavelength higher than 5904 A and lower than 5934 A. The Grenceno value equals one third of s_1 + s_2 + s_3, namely 1.13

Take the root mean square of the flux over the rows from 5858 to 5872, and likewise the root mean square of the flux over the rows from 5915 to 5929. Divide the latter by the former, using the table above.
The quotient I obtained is 1.03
